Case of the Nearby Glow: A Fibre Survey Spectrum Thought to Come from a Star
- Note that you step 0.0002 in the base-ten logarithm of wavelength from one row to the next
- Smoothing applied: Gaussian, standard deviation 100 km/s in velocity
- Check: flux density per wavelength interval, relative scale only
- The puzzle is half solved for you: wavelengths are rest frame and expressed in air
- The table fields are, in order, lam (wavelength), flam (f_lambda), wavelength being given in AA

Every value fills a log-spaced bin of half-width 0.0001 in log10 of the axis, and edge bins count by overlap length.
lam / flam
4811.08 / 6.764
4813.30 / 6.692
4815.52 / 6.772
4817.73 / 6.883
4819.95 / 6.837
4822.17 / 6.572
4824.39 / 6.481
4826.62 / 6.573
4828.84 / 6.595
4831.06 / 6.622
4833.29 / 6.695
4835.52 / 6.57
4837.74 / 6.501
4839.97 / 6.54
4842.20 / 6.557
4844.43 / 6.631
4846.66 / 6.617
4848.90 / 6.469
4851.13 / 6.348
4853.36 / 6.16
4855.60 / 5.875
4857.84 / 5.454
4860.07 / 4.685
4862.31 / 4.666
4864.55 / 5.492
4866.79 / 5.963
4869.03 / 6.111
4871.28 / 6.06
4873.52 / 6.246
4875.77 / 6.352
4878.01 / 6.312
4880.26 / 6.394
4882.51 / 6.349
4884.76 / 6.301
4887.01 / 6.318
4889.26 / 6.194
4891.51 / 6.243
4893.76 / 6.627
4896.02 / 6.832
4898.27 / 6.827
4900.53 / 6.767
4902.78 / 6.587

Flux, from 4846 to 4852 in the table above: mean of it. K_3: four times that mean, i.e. 25.9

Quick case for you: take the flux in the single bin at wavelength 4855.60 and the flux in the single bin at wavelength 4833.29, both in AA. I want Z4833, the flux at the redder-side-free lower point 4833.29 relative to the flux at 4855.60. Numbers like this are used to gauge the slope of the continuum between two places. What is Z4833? 1.14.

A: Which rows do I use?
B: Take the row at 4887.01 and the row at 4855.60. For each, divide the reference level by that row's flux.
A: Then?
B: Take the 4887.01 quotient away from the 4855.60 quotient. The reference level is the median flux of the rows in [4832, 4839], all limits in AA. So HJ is 0.078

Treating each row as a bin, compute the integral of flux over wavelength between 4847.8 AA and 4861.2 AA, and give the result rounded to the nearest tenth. 78.2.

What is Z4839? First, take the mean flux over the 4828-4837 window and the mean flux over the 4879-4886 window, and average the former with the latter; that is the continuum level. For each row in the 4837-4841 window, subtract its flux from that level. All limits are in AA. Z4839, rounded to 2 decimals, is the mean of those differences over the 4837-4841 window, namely -0.04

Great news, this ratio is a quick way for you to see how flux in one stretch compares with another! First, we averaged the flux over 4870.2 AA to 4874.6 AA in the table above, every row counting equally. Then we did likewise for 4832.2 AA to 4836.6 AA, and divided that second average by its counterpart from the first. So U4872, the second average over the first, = 1.08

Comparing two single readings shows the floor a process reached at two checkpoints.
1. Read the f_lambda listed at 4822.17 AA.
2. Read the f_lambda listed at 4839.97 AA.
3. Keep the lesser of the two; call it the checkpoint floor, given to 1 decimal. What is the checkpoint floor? 6.5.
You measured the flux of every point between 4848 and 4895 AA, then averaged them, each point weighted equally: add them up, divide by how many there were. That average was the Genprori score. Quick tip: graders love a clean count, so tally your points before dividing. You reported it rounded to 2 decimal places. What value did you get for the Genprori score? 6.03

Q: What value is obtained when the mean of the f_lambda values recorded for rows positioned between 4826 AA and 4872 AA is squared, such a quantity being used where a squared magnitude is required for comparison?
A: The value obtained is 37.8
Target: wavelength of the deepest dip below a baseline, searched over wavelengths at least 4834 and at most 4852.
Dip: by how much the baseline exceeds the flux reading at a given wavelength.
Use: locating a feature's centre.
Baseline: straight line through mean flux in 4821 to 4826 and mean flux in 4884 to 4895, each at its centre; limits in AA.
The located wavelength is 4851.13 AA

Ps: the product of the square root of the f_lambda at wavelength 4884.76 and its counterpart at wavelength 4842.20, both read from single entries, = 6.43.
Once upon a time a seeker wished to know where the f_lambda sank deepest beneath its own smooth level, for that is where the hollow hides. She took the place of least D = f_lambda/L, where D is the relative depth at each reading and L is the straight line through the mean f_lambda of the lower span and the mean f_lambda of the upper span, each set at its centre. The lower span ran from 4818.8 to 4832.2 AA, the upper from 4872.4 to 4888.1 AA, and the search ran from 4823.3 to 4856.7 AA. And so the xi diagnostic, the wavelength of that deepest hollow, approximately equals 4855.60 AA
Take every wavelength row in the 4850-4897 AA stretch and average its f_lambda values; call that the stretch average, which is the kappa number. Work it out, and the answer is 6.05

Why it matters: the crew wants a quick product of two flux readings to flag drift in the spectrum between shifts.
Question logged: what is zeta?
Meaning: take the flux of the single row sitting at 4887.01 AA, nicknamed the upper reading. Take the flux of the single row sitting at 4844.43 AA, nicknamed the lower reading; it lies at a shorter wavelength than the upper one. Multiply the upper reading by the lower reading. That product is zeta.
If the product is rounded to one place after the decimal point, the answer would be 41.9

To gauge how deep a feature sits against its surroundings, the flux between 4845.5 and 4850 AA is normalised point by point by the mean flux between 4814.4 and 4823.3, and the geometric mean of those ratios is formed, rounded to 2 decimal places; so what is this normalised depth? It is 0.97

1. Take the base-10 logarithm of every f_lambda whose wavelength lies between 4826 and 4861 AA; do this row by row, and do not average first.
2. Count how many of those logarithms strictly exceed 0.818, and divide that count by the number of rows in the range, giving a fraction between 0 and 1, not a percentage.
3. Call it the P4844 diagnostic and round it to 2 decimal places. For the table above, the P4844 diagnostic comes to 0.31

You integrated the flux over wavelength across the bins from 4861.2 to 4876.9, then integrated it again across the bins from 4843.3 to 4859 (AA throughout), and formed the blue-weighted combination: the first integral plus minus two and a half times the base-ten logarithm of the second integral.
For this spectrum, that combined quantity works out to 87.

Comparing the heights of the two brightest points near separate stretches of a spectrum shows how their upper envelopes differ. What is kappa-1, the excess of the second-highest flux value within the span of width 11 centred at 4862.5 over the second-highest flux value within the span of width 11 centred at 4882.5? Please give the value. -0.9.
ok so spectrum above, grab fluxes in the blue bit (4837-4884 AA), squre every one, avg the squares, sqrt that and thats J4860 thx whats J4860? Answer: 6.11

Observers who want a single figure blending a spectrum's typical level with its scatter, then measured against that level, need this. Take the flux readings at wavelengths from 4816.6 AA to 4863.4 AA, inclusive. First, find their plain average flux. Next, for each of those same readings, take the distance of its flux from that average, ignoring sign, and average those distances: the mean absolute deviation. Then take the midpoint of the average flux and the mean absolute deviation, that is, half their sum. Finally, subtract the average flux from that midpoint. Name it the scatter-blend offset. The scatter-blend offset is -2.93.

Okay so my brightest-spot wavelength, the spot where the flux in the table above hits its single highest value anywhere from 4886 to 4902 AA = 4896.02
